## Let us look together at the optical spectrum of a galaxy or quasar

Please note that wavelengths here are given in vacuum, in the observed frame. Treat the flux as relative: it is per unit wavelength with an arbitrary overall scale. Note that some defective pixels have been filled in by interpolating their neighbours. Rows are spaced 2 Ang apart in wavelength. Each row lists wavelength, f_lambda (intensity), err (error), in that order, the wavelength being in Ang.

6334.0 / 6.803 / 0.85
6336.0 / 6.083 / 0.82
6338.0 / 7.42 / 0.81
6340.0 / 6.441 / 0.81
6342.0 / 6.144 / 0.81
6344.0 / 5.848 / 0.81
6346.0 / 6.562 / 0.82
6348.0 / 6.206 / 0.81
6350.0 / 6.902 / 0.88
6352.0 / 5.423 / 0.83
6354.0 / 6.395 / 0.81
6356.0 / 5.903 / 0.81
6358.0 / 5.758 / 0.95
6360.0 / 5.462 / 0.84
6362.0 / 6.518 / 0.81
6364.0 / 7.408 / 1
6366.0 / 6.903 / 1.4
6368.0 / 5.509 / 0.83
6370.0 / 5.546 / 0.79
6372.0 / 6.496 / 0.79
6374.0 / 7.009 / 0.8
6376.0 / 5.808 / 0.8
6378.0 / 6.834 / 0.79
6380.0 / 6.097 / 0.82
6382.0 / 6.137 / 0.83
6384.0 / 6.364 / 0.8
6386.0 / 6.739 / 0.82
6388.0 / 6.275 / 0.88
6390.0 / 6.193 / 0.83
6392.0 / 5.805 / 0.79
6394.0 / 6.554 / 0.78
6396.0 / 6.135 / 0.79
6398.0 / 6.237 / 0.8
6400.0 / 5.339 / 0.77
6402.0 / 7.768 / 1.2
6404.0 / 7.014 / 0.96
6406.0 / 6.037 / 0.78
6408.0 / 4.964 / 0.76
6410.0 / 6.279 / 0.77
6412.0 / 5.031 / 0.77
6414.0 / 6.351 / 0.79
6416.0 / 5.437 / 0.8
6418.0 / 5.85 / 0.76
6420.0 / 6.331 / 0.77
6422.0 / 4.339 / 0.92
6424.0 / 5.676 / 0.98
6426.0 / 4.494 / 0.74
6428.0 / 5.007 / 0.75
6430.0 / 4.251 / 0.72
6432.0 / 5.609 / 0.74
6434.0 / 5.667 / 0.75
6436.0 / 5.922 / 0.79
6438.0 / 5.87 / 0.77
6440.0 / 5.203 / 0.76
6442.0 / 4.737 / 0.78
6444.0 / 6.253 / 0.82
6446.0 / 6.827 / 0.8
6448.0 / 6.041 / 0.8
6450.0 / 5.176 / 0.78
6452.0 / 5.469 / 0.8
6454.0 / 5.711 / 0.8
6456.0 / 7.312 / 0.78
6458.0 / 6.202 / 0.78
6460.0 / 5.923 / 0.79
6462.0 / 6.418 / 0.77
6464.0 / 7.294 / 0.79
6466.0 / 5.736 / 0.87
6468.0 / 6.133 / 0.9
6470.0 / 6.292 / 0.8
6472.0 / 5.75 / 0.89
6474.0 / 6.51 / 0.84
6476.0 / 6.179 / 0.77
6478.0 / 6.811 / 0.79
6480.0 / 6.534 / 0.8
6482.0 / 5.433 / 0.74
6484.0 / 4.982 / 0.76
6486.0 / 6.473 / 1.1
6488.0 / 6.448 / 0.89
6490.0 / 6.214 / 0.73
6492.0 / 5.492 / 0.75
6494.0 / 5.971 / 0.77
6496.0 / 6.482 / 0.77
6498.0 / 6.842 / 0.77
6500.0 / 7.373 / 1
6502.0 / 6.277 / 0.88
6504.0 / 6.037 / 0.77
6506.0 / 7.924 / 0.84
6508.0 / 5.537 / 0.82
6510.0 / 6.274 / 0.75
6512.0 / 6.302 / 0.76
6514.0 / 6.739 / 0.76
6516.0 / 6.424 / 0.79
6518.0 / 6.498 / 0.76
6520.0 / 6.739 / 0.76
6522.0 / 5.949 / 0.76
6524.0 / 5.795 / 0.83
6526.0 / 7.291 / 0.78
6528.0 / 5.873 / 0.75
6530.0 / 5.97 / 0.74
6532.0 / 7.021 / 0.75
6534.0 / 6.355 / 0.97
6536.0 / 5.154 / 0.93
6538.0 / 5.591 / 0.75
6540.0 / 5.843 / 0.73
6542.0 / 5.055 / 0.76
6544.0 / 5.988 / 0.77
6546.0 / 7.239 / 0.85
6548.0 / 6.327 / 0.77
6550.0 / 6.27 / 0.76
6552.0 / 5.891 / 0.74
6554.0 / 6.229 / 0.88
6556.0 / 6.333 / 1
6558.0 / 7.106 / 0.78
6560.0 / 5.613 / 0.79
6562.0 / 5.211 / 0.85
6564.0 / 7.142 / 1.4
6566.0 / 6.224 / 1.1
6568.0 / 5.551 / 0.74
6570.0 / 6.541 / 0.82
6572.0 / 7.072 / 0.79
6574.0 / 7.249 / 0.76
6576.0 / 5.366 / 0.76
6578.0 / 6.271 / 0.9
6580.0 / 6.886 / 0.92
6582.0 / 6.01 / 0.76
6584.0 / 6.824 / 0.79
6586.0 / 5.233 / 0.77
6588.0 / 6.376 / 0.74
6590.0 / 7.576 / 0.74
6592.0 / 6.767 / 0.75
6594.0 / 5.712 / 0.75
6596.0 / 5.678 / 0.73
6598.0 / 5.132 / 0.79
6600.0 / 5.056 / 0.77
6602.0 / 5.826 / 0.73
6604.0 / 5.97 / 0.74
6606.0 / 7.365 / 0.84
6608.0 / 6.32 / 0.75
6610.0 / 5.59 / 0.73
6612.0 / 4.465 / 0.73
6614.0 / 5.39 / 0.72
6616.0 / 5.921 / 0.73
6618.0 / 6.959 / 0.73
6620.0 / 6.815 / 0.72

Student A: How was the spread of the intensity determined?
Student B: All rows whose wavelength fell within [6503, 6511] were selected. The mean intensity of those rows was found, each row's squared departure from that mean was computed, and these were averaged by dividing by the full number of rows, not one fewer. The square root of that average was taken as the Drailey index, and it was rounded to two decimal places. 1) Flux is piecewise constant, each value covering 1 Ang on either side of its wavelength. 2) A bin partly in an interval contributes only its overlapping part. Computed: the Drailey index 0.90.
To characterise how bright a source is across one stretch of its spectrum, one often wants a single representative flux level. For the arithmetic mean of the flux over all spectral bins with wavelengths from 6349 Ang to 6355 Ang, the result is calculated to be 6.2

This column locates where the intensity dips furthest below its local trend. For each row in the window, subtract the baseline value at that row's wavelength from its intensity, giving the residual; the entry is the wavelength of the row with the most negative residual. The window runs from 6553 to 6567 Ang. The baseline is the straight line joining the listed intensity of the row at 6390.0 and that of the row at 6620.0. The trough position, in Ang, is 6562.0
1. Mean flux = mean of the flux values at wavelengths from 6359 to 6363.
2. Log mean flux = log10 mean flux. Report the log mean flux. 0.777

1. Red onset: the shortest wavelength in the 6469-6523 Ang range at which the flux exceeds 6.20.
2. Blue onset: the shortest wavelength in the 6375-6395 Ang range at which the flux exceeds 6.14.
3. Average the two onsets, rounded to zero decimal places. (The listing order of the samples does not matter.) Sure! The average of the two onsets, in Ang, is 6424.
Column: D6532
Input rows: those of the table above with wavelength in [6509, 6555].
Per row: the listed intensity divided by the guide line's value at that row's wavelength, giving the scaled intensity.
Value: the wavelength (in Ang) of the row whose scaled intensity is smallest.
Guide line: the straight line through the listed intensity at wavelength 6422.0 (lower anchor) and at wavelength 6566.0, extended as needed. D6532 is 6542.0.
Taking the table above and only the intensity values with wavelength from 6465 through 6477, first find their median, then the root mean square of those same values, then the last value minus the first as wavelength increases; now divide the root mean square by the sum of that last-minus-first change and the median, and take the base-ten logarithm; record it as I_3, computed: -0.03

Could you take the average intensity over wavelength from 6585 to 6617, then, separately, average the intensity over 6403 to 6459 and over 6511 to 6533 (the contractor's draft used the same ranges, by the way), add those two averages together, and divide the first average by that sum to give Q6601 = 0.49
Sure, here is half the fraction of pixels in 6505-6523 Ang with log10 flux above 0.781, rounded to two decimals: 0.39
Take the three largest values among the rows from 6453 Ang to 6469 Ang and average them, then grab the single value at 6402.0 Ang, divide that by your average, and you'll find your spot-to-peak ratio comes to 1.11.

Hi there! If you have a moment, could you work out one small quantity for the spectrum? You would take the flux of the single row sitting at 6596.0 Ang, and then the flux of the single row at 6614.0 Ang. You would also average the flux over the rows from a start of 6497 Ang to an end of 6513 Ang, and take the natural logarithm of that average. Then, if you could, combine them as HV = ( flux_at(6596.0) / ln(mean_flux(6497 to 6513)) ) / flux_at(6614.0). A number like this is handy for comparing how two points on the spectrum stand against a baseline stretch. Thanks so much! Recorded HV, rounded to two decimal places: 0.56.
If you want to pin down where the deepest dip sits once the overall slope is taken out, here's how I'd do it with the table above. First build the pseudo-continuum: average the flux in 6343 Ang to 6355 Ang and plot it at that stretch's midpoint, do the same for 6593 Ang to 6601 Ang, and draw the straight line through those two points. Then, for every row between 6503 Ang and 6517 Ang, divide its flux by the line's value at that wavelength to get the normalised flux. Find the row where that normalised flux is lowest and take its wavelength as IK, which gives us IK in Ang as 6508.0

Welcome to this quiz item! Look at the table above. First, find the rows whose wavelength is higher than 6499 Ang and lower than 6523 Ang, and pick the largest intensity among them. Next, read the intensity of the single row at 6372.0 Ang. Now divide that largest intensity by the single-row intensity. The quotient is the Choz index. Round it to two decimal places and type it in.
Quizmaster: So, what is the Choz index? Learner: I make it 1.22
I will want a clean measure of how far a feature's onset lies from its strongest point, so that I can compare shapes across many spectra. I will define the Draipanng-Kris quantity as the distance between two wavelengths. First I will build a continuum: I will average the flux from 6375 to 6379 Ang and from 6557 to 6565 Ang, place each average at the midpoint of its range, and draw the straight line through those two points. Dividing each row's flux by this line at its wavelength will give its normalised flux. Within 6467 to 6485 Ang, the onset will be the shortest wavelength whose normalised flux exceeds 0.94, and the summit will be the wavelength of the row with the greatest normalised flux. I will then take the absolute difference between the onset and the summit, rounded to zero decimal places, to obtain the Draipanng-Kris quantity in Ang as 10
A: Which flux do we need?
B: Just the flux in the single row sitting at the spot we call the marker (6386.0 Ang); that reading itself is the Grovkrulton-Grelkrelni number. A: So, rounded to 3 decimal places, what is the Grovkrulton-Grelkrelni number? 6.739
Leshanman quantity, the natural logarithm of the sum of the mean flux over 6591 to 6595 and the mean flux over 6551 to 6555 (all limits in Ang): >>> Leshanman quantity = 2.51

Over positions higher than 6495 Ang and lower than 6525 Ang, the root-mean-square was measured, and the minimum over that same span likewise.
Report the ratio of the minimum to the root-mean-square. 0.85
